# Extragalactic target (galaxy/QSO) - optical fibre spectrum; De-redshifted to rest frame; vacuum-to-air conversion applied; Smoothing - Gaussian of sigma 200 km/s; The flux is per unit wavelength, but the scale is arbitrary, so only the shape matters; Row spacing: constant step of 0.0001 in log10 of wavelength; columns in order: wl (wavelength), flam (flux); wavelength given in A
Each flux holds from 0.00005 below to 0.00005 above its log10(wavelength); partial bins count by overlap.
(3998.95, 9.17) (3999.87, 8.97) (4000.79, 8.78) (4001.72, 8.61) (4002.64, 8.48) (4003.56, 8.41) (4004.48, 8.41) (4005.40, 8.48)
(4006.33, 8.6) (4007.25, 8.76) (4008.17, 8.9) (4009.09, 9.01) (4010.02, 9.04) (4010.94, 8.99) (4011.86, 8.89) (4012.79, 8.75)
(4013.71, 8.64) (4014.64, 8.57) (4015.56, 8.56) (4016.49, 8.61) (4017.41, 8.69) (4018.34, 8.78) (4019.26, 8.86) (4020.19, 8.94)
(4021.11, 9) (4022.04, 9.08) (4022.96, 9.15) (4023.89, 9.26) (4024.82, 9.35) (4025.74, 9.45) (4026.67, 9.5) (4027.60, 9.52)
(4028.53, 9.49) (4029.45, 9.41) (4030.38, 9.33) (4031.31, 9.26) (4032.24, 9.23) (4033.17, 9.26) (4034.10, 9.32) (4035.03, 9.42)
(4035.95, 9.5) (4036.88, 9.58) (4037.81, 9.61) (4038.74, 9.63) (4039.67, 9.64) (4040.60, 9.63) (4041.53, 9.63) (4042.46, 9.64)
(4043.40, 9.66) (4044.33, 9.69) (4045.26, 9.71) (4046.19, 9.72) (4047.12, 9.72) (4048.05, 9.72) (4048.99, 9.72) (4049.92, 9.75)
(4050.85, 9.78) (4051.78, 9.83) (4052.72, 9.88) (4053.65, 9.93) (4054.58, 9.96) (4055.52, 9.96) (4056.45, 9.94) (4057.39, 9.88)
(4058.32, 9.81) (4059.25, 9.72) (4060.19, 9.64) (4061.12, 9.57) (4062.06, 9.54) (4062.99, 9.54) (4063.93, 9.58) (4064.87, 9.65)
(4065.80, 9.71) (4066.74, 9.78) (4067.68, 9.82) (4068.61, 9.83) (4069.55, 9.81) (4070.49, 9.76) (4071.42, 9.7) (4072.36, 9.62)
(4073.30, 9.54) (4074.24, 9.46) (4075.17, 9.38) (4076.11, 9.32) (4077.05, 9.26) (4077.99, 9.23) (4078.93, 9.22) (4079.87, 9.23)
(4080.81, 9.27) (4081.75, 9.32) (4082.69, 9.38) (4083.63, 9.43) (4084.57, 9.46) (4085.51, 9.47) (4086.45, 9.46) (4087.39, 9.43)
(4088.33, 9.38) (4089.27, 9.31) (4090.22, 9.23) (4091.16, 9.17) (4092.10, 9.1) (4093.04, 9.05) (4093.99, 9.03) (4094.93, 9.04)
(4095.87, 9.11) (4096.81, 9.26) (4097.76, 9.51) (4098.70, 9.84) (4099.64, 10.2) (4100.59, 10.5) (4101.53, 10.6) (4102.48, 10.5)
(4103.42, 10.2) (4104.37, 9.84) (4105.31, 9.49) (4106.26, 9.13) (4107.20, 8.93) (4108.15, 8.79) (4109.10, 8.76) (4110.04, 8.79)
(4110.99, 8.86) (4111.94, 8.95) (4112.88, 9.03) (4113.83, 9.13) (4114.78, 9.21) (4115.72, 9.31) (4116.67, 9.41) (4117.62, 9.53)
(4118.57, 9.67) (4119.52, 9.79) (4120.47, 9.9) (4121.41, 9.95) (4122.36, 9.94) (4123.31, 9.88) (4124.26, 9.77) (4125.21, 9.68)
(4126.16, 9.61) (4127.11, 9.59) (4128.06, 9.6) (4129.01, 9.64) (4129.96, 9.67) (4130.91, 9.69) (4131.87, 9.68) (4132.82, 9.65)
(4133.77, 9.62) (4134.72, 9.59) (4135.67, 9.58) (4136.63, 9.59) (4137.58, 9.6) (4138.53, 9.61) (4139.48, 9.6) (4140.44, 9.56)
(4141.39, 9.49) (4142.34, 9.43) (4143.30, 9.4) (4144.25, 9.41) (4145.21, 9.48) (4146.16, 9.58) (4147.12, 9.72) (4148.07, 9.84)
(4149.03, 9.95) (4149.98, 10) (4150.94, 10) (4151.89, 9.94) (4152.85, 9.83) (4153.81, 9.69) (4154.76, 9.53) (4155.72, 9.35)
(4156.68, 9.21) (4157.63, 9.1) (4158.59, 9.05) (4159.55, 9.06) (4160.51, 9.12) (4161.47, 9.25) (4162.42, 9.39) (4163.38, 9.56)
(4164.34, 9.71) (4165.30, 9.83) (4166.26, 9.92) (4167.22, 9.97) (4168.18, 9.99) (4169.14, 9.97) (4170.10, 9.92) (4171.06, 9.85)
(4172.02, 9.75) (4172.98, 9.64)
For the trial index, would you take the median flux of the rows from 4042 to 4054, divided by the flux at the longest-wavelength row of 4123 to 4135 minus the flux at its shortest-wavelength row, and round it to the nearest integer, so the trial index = -34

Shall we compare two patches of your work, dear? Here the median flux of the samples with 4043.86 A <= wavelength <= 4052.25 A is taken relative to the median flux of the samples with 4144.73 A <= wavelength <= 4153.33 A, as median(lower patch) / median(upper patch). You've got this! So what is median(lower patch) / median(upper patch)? 0.988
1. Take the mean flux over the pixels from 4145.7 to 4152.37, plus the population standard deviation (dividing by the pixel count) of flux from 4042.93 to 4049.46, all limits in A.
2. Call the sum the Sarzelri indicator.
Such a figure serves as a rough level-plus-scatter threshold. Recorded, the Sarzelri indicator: 9.88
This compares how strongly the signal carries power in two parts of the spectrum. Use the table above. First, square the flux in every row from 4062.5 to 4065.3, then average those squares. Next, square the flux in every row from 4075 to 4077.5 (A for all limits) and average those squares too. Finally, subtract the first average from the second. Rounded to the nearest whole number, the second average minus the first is -5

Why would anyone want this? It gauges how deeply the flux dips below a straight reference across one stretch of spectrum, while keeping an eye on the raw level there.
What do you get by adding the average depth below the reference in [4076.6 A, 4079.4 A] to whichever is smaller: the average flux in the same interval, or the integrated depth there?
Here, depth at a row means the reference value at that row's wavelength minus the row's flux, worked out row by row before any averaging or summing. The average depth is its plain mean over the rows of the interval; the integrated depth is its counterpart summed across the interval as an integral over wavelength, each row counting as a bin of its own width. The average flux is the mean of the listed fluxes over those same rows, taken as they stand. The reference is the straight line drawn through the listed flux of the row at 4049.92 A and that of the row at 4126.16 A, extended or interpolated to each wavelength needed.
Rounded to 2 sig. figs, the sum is 1.8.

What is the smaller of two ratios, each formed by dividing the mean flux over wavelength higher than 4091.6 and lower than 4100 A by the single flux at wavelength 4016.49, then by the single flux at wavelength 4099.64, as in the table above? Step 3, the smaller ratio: 0.92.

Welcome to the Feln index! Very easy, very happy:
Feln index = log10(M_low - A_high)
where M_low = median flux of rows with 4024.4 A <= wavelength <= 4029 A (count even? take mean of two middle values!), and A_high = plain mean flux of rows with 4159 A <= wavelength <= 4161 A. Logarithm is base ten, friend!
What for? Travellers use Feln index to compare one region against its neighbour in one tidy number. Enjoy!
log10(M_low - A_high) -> -0.4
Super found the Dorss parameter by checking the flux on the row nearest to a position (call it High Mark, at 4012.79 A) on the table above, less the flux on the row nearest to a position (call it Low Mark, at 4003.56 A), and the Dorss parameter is 0.3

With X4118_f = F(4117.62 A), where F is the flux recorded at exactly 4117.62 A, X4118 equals 9.53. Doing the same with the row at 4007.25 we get 8.76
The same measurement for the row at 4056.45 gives 9.94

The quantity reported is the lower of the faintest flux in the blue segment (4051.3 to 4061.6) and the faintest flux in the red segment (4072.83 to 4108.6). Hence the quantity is 8.8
